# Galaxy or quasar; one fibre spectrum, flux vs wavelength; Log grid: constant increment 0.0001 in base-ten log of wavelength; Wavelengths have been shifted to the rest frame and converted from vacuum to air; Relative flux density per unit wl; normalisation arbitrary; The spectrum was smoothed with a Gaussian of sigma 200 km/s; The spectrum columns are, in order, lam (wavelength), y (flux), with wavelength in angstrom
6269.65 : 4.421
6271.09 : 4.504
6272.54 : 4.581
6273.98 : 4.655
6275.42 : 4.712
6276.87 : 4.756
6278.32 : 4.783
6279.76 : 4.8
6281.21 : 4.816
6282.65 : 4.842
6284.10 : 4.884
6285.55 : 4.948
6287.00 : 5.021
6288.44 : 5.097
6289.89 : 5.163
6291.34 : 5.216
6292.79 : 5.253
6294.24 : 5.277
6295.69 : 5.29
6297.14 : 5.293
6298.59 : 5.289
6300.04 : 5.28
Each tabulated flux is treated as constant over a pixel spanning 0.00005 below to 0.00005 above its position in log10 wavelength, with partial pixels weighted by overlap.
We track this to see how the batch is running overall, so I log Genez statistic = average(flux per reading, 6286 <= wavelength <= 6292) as 5.12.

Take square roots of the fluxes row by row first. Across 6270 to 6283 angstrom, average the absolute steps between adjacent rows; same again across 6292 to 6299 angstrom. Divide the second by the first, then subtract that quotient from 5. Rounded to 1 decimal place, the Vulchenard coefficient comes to 4.8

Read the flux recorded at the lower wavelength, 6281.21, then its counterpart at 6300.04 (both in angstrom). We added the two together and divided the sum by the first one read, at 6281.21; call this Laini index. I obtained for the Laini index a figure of 2.10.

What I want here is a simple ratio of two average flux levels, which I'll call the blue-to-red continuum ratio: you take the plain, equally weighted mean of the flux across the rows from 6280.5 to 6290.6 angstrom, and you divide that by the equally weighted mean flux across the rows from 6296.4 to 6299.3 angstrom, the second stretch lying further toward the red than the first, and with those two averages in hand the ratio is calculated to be 0.939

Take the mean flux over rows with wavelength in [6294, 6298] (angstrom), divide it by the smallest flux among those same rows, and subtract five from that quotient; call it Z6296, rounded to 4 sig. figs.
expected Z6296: -3.998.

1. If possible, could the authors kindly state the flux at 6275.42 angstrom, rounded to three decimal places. 4.712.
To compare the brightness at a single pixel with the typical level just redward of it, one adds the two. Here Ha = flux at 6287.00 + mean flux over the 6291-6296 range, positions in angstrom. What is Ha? 10.3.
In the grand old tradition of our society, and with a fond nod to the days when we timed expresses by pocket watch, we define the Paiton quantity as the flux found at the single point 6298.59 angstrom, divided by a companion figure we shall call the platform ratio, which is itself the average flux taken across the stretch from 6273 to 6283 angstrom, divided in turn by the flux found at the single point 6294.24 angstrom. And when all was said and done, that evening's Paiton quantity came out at 5.9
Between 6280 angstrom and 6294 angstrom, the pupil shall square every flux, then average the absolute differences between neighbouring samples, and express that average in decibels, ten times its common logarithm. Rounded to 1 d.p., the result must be -2.6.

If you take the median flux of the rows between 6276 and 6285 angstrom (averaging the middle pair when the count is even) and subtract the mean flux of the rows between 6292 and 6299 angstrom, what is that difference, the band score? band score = -0.47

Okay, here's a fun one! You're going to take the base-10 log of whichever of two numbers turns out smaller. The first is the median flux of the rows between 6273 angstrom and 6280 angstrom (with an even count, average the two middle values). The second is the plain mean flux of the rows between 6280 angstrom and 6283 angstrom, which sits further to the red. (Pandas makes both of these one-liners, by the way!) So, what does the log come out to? 0.677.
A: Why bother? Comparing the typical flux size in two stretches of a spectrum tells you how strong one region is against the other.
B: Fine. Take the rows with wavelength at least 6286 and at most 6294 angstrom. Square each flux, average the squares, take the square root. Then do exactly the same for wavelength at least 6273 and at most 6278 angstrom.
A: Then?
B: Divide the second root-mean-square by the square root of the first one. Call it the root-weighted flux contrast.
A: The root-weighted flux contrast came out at 2.07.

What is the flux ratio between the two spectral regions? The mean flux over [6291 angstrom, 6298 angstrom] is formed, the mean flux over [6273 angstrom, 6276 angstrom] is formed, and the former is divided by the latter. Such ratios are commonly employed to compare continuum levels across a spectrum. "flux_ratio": 1.12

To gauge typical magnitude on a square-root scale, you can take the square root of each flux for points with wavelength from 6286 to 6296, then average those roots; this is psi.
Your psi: 2.28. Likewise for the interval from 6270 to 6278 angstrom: 2.15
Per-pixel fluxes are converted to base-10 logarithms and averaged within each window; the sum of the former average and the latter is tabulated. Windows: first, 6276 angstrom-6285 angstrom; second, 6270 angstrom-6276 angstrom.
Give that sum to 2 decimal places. 1.35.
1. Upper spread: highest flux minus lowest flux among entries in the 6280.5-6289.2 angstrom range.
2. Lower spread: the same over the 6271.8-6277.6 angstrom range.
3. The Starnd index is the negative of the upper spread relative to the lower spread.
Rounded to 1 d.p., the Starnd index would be -1.6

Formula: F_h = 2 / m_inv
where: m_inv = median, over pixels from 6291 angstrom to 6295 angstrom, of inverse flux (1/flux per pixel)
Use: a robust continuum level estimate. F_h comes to 10.5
